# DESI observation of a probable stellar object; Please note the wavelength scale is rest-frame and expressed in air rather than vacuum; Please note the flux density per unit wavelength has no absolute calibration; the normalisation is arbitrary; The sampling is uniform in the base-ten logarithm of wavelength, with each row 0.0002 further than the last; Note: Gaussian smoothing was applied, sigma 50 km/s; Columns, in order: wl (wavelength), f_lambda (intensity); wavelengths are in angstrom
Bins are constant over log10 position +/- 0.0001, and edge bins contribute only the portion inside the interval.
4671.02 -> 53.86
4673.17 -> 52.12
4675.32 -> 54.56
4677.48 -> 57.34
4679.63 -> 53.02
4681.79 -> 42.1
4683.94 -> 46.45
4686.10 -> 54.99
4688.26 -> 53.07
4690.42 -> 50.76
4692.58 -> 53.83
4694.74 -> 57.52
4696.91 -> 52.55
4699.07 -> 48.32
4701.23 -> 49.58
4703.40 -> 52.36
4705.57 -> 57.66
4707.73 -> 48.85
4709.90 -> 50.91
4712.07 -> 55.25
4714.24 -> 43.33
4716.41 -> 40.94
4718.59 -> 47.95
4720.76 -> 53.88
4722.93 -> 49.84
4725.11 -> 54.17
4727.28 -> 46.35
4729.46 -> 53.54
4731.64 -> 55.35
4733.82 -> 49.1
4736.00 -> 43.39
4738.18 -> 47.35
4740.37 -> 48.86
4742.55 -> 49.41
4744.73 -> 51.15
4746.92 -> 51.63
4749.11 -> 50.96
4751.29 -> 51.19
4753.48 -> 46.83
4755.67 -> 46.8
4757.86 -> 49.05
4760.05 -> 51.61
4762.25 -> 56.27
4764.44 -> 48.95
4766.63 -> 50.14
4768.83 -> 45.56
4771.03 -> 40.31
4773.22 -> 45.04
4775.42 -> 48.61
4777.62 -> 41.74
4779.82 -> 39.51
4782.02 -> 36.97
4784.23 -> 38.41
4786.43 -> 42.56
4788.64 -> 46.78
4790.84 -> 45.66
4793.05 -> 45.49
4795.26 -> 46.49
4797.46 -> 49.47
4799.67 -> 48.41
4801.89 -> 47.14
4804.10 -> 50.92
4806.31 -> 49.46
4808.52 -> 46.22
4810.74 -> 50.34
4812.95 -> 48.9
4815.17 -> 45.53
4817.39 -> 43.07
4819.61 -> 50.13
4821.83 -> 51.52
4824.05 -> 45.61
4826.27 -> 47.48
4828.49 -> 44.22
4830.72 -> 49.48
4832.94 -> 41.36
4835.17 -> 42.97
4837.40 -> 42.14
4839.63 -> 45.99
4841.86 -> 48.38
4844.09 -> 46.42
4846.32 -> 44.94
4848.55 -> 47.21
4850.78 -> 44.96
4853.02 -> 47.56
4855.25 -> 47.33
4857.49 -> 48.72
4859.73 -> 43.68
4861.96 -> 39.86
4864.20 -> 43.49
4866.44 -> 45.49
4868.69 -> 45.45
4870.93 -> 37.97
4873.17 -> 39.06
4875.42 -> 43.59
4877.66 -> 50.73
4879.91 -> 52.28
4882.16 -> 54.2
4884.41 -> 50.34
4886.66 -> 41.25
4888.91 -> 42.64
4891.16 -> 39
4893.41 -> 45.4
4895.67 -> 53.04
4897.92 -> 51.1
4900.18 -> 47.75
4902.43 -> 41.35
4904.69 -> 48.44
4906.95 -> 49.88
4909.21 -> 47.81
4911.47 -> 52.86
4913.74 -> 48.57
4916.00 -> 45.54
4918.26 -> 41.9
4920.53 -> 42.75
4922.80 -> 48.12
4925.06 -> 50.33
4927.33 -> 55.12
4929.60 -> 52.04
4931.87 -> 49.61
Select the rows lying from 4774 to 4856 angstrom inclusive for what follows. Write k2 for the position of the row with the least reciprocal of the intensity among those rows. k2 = 4821.83 angstrom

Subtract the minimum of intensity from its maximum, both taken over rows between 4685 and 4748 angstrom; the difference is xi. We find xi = 16.7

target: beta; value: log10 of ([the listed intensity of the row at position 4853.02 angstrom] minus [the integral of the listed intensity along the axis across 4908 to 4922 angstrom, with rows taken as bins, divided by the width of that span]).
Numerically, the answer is 0.0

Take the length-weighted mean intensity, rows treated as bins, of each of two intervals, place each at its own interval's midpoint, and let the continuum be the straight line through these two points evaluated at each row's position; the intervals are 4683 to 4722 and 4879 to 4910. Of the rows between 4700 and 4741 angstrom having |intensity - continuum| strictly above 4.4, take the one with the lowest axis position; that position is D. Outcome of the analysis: 4705.57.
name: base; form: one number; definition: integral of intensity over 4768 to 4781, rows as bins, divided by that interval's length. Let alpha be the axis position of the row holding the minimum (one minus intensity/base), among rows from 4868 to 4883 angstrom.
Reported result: 4882.16 angstrom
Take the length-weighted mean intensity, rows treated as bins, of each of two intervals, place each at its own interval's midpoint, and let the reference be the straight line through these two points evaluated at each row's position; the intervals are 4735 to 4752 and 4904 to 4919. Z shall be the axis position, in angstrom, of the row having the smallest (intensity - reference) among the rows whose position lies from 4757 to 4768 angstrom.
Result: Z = 4764.44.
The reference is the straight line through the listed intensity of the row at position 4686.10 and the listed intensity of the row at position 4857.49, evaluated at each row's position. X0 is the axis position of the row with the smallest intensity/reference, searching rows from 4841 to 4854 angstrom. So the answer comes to 4846.32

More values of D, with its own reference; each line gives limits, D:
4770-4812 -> 4771.03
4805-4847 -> 4817.39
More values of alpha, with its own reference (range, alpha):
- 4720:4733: 4731.64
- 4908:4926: 4911.47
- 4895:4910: 4895.67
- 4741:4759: 4746.92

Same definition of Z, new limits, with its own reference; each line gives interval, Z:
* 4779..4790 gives 4782.02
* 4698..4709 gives 4699.07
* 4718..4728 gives 4727.28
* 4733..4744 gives 4736.00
